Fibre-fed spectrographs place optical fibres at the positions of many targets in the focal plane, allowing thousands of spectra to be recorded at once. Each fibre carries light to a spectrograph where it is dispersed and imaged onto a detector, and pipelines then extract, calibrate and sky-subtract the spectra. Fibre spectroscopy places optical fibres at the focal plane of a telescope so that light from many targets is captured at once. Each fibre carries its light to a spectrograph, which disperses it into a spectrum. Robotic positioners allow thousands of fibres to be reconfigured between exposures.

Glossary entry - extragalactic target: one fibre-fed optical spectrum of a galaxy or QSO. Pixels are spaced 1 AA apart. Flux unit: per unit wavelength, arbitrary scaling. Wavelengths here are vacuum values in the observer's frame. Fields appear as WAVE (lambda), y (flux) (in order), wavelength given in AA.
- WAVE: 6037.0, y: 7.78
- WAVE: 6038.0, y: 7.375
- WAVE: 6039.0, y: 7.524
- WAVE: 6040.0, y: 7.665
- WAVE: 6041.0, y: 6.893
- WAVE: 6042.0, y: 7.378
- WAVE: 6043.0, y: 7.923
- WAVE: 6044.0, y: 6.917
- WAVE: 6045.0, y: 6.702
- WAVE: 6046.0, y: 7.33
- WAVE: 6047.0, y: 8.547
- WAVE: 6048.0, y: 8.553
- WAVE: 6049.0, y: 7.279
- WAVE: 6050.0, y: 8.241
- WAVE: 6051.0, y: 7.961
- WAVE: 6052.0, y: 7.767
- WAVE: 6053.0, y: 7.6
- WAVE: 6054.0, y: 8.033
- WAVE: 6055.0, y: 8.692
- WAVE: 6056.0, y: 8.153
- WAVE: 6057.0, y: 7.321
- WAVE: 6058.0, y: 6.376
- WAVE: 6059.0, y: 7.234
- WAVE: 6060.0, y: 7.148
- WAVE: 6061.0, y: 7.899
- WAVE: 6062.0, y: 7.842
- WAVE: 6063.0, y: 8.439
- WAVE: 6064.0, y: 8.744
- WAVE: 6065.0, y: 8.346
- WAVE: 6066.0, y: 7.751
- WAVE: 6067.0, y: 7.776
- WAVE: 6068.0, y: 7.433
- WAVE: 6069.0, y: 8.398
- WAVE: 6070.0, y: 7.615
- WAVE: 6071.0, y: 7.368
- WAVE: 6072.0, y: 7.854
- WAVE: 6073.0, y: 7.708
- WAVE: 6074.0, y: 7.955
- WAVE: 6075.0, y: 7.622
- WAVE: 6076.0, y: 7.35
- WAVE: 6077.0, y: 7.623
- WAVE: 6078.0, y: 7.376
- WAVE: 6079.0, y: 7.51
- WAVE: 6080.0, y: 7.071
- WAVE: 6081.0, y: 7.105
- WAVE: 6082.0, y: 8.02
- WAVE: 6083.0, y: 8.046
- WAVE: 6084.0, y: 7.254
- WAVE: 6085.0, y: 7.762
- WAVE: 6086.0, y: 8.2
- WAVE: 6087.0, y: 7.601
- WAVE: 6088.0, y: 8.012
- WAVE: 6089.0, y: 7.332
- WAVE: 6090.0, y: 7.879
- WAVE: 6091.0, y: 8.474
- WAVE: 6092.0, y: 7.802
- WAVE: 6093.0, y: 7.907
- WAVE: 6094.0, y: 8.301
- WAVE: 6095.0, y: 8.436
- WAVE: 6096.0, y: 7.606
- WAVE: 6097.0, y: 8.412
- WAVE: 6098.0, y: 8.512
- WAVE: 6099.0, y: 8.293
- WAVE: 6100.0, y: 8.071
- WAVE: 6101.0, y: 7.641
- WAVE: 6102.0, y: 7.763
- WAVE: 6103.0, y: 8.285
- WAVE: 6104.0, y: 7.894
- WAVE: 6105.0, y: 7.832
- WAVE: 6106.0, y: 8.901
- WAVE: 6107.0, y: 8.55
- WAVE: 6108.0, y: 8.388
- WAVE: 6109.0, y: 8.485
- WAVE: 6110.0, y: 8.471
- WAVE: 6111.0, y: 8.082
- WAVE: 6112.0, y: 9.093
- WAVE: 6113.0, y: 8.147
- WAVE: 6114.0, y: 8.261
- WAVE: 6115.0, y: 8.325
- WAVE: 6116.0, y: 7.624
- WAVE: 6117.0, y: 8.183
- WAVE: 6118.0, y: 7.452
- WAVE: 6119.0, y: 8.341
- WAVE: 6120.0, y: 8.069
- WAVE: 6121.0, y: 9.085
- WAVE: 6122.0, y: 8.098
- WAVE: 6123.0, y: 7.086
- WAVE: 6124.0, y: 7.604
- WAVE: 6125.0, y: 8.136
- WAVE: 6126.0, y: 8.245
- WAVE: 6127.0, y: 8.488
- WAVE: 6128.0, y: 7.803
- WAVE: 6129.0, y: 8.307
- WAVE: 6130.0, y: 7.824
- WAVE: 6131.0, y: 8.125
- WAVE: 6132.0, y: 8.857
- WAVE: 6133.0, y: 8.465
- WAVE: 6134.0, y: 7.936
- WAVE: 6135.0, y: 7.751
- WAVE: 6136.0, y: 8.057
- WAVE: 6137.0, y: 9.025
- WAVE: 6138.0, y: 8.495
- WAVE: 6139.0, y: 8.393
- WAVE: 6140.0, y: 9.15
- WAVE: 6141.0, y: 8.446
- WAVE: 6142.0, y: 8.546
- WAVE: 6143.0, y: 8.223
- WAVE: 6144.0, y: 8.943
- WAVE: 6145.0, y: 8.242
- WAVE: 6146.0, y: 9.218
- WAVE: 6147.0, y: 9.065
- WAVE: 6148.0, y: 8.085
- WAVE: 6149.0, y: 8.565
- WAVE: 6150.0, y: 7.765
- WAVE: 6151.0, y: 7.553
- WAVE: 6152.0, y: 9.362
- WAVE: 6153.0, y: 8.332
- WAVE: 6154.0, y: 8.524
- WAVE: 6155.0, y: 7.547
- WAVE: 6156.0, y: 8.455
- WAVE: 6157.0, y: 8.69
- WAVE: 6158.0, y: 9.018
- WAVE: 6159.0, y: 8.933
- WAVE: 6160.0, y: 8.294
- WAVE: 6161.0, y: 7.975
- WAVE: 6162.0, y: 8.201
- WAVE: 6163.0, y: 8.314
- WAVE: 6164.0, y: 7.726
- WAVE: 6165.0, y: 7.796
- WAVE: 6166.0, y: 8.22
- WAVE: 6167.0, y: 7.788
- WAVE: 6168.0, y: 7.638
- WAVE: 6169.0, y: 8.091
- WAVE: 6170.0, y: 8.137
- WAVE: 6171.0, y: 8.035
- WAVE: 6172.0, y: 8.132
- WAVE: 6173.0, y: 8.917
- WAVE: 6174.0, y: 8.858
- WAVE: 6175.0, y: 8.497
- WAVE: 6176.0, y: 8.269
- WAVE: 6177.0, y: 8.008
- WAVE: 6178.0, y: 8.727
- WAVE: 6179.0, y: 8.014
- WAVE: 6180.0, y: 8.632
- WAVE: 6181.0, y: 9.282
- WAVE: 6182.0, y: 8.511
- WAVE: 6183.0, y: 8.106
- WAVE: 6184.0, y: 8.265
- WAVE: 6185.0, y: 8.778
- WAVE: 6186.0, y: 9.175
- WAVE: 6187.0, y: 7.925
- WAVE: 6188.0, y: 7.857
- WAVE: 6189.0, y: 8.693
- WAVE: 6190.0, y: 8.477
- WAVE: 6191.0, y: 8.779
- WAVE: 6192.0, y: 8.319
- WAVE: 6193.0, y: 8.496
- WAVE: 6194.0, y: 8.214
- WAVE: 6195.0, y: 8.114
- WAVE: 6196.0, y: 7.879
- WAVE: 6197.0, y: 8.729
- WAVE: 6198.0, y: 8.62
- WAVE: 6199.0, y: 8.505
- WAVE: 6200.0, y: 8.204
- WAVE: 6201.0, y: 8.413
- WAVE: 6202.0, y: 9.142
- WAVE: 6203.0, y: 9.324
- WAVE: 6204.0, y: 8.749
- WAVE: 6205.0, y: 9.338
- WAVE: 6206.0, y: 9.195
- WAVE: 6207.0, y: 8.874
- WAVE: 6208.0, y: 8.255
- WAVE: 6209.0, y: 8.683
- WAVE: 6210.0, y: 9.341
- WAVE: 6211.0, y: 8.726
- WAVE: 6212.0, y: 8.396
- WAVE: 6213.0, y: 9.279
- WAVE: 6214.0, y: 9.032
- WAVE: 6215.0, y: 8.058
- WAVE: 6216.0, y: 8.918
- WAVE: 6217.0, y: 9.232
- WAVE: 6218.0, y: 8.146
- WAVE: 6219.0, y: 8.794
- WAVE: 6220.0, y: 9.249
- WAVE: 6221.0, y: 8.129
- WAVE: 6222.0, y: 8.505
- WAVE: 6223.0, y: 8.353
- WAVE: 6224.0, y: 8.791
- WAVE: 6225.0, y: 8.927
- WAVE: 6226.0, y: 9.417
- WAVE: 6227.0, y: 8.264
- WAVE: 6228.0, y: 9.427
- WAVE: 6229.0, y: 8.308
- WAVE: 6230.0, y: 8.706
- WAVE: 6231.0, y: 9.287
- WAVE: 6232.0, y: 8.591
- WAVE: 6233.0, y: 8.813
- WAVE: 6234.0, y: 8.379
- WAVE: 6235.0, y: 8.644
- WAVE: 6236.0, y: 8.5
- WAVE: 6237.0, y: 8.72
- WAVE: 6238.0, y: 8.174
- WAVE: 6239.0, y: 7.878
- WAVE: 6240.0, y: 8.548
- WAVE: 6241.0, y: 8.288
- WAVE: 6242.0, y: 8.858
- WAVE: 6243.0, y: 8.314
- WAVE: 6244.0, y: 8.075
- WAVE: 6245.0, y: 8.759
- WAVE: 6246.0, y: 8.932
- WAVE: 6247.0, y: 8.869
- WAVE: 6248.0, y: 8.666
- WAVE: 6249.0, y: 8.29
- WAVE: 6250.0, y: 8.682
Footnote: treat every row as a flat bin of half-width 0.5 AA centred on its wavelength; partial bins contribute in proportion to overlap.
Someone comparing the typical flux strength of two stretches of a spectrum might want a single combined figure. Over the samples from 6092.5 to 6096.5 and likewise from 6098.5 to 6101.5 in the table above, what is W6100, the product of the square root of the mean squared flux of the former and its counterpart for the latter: 65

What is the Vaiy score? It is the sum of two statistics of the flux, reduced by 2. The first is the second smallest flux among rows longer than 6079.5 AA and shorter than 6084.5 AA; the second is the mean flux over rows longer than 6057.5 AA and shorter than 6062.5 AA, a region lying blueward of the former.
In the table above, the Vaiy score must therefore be 12.4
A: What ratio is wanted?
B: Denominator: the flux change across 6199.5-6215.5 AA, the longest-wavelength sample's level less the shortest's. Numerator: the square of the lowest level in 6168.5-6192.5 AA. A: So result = -423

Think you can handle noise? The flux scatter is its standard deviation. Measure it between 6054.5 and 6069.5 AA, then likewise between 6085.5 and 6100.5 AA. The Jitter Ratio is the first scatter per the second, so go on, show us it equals 1.80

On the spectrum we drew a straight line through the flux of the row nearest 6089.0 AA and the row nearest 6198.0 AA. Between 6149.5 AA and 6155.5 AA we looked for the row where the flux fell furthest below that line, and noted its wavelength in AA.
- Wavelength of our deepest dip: 6155.0 AA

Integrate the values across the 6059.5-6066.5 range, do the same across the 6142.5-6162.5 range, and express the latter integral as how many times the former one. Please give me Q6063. 3.0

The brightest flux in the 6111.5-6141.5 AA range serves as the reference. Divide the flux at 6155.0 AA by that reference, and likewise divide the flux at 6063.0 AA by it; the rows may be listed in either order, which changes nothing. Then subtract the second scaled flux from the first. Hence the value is -0.10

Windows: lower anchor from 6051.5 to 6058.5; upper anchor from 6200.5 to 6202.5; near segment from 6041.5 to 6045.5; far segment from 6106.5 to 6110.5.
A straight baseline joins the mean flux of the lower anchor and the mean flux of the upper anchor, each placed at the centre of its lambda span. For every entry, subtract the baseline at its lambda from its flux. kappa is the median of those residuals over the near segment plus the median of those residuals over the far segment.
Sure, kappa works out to -0.10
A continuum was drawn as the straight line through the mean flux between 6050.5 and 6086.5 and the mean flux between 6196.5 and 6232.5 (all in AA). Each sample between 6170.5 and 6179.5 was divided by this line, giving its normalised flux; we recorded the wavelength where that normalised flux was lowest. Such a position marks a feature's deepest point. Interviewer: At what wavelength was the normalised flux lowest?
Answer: 6179.0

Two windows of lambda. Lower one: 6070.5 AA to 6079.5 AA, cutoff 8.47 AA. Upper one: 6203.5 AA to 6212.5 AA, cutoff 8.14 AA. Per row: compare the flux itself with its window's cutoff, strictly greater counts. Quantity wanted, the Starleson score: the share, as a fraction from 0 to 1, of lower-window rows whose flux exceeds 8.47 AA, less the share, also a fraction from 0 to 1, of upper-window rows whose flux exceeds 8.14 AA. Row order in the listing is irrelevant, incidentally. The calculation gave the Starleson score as -1.0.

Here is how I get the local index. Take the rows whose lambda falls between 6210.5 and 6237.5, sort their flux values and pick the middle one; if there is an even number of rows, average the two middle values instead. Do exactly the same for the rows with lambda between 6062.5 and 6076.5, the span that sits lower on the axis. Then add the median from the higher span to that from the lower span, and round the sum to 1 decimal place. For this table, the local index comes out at 16.5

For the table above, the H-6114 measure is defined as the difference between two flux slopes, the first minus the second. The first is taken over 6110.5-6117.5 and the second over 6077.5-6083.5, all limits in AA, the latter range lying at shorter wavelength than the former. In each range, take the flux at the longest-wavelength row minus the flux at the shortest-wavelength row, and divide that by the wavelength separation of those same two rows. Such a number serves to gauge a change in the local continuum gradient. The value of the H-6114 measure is -0.12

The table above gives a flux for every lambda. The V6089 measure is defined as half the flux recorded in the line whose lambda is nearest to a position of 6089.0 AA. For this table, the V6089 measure 3.7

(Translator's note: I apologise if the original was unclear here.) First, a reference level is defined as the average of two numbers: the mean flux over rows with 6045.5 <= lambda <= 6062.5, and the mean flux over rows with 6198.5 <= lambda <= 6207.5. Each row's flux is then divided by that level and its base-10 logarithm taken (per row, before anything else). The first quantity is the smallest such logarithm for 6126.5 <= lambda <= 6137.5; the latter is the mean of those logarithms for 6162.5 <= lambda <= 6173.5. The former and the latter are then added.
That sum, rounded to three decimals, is -0.043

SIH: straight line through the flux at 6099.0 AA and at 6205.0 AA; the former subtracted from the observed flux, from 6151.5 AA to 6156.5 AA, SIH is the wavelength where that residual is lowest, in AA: 6155.0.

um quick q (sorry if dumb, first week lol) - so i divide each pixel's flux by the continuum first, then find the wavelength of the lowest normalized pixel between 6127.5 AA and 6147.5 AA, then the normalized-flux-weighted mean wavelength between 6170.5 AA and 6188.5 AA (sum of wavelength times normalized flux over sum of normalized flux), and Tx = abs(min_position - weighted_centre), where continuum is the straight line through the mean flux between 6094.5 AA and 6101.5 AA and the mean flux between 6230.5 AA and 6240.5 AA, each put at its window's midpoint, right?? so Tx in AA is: 44.5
